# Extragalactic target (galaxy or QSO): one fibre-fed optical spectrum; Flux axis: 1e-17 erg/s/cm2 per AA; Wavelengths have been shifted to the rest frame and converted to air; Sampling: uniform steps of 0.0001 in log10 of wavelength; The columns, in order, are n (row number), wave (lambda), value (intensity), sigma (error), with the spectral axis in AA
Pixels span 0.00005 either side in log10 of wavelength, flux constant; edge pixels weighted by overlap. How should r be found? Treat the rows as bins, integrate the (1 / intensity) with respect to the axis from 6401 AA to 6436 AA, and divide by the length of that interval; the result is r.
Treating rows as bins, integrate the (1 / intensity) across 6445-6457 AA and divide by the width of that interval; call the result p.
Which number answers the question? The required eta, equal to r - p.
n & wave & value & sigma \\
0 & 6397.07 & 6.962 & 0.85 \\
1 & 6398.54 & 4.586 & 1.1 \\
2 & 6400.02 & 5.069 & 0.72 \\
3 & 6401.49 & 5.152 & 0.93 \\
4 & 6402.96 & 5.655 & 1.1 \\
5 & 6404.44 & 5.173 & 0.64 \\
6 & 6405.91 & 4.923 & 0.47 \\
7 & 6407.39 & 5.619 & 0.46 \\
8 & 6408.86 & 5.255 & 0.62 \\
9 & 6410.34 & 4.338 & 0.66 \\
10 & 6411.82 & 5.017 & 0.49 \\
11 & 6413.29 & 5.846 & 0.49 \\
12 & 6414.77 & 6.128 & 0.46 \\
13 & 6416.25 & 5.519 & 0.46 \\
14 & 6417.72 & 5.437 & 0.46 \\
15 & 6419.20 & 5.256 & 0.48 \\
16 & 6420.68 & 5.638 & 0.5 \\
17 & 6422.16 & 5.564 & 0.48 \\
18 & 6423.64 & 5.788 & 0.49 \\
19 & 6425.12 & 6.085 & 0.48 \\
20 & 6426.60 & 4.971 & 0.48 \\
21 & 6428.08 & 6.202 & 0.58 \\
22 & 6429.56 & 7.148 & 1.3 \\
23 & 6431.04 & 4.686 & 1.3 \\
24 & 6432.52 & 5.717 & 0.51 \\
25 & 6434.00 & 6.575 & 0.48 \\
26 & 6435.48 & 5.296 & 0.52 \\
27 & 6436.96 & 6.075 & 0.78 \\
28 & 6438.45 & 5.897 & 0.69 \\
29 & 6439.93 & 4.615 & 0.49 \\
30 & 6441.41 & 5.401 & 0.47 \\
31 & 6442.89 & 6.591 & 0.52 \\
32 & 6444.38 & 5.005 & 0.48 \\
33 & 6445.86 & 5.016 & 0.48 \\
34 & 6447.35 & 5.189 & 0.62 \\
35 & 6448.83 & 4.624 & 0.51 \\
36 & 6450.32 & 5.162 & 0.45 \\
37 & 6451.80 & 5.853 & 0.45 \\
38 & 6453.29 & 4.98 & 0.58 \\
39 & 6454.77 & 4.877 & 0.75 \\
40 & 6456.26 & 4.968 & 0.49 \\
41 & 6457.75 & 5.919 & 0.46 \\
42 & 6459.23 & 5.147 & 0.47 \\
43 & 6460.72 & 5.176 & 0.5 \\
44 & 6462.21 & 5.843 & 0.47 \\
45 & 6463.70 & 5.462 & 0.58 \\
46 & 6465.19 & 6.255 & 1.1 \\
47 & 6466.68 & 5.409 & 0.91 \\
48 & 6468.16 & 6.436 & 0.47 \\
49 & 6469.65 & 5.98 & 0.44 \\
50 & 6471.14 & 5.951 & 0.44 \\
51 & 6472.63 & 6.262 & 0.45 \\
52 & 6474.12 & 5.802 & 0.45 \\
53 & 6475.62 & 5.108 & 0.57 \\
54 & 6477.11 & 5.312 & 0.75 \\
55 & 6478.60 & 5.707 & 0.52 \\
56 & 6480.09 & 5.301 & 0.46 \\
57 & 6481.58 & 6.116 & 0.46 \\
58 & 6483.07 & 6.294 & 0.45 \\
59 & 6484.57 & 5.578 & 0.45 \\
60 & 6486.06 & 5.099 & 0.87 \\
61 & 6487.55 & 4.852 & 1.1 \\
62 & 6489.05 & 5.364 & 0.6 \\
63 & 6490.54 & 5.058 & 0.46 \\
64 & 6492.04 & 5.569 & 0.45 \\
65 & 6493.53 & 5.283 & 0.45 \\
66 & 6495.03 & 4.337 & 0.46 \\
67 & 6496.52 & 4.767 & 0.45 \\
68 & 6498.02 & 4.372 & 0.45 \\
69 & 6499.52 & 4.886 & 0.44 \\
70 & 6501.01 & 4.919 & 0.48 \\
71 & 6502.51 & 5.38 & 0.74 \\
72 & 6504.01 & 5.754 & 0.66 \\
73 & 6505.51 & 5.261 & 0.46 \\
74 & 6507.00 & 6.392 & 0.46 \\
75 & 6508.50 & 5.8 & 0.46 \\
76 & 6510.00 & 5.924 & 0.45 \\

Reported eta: -0.015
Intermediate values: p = 0.198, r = 0.182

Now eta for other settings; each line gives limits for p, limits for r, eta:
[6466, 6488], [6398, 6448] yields 0.007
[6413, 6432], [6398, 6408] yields 0.017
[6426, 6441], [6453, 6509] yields 0.007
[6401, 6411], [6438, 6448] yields -0.007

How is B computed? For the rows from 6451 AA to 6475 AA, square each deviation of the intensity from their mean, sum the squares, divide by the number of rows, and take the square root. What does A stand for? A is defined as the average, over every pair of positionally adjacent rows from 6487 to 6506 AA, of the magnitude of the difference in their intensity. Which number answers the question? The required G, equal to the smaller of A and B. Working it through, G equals 0.44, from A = 0.44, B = 0.488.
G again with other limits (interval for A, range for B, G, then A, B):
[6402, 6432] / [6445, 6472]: 0.51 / 0.64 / 0.509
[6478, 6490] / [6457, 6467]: 0.38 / 0.48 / 0.384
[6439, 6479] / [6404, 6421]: 0.45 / 0.56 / 0.448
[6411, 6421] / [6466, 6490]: 0.39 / 0.39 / 0.465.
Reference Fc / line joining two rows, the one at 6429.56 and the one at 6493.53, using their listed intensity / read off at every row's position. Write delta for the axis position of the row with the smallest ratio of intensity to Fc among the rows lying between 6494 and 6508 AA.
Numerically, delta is 6495.03 AA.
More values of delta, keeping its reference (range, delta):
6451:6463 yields 6454.77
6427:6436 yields 6431.04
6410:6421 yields 6410.34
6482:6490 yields 6487.55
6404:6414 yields 6410.34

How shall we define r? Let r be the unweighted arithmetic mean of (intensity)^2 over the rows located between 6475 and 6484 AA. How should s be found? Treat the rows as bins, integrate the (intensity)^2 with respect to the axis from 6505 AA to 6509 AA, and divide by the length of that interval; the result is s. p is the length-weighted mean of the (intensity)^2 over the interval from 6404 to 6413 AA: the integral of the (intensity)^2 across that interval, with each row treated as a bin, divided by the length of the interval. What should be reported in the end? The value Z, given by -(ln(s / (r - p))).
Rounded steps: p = 26.1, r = 32.0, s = 34.5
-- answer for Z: -1.8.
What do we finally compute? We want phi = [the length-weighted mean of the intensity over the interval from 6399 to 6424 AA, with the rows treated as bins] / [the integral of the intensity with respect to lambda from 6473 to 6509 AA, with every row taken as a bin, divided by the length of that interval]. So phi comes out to 1.00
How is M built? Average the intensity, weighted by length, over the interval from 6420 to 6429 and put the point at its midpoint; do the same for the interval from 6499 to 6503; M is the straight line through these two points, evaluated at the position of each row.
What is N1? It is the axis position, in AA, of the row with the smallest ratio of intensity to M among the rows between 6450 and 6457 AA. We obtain 6454.77 AA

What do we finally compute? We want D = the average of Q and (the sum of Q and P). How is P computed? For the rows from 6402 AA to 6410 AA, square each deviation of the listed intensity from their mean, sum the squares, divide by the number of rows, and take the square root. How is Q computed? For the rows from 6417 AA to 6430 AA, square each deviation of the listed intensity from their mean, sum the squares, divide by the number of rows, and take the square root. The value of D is 0.7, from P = 0.3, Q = 0.60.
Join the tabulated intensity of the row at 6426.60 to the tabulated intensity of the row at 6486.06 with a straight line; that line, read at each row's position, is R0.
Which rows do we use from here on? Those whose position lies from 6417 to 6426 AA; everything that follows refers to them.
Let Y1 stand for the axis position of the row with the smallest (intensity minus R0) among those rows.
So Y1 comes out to 6419.20 AA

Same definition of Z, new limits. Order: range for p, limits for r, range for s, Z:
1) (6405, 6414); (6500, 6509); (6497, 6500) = -1.6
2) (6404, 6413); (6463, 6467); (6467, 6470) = -1.7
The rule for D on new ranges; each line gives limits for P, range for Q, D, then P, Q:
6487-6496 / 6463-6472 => 0.6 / 0.4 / 0.38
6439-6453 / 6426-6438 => 1.1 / 0.6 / 0.78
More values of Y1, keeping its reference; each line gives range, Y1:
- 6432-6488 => 6448.83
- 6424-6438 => 6431.04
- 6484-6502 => 6495.03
